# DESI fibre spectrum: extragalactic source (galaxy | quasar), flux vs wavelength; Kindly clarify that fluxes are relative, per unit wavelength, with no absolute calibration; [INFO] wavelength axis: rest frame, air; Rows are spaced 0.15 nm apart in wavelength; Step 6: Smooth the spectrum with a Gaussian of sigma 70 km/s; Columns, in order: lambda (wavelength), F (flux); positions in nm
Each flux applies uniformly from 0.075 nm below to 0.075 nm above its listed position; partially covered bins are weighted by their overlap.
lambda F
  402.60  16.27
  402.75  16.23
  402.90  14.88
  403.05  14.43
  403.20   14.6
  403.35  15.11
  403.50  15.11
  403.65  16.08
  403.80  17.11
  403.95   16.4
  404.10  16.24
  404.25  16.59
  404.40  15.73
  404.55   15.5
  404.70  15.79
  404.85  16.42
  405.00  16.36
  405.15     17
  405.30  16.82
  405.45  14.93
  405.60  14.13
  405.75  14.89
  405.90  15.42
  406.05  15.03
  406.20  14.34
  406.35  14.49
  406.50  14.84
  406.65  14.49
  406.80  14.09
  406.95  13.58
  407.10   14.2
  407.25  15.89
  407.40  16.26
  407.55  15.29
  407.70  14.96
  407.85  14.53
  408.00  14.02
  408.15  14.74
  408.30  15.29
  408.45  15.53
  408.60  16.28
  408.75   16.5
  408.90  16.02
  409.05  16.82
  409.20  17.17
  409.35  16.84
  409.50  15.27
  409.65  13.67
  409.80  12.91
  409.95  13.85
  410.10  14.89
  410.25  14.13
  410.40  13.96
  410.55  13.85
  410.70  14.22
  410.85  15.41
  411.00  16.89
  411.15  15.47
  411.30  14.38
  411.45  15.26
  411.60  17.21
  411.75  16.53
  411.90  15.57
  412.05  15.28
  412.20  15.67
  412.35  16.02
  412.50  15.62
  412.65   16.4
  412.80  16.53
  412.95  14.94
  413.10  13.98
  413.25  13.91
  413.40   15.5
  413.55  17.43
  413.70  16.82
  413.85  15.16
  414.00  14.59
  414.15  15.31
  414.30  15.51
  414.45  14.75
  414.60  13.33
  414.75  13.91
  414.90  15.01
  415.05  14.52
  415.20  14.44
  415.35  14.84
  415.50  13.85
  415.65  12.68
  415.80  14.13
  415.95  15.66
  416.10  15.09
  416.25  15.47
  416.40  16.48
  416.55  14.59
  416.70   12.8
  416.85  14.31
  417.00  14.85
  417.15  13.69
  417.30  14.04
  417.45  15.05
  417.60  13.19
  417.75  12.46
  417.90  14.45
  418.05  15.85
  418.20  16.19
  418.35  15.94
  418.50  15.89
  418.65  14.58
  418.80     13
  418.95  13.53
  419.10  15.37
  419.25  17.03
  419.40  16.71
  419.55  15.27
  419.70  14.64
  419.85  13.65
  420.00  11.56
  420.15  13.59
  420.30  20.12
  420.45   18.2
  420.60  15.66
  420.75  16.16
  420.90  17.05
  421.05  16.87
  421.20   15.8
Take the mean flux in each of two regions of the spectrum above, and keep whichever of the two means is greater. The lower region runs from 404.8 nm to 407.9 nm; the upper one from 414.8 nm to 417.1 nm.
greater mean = 15.1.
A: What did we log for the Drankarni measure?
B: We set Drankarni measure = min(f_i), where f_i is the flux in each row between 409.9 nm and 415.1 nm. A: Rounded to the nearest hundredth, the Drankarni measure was 13.33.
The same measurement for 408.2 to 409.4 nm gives 15.29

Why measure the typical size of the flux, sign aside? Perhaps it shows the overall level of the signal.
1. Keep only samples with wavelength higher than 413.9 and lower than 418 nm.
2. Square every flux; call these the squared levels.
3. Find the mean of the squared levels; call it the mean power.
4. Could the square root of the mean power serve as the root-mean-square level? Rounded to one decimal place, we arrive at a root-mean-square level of 14.4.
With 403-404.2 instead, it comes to 15.7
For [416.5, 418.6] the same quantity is 14.6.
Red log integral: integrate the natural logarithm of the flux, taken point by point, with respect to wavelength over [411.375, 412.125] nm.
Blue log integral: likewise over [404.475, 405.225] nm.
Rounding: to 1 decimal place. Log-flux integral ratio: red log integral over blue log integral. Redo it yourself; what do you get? 1.0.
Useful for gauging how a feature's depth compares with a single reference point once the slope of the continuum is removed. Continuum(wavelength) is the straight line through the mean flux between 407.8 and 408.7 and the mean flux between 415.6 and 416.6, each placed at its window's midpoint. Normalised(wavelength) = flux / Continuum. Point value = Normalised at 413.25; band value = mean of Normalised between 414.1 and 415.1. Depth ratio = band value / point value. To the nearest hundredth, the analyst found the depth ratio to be 1.05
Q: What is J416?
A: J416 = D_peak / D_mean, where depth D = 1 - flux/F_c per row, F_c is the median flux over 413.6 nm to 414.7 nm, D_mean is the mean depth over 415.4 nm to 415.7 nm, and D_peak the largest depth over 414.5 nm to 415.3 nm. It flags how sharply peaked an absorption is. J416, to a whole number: 1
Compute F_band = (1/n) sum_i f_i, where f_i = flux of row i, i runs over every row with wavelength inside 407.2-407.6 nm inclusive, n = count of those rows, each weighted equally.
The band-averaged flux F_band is 15.8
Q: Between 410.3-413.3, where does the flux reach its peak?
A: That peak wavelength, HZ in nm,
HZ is 411.60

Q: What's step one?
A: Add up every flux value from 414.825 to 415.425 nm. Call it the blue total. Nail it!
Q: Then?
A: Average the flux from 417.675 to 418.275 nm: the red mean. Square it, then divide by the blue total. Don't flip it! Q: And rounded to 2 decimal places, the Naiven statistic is 3.69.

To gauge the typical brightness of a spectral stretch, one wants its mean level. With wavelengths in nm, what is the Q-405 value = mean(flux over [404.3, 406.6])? 15.45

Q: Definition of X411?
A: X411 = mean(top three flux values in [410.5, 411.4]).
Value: 15.9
